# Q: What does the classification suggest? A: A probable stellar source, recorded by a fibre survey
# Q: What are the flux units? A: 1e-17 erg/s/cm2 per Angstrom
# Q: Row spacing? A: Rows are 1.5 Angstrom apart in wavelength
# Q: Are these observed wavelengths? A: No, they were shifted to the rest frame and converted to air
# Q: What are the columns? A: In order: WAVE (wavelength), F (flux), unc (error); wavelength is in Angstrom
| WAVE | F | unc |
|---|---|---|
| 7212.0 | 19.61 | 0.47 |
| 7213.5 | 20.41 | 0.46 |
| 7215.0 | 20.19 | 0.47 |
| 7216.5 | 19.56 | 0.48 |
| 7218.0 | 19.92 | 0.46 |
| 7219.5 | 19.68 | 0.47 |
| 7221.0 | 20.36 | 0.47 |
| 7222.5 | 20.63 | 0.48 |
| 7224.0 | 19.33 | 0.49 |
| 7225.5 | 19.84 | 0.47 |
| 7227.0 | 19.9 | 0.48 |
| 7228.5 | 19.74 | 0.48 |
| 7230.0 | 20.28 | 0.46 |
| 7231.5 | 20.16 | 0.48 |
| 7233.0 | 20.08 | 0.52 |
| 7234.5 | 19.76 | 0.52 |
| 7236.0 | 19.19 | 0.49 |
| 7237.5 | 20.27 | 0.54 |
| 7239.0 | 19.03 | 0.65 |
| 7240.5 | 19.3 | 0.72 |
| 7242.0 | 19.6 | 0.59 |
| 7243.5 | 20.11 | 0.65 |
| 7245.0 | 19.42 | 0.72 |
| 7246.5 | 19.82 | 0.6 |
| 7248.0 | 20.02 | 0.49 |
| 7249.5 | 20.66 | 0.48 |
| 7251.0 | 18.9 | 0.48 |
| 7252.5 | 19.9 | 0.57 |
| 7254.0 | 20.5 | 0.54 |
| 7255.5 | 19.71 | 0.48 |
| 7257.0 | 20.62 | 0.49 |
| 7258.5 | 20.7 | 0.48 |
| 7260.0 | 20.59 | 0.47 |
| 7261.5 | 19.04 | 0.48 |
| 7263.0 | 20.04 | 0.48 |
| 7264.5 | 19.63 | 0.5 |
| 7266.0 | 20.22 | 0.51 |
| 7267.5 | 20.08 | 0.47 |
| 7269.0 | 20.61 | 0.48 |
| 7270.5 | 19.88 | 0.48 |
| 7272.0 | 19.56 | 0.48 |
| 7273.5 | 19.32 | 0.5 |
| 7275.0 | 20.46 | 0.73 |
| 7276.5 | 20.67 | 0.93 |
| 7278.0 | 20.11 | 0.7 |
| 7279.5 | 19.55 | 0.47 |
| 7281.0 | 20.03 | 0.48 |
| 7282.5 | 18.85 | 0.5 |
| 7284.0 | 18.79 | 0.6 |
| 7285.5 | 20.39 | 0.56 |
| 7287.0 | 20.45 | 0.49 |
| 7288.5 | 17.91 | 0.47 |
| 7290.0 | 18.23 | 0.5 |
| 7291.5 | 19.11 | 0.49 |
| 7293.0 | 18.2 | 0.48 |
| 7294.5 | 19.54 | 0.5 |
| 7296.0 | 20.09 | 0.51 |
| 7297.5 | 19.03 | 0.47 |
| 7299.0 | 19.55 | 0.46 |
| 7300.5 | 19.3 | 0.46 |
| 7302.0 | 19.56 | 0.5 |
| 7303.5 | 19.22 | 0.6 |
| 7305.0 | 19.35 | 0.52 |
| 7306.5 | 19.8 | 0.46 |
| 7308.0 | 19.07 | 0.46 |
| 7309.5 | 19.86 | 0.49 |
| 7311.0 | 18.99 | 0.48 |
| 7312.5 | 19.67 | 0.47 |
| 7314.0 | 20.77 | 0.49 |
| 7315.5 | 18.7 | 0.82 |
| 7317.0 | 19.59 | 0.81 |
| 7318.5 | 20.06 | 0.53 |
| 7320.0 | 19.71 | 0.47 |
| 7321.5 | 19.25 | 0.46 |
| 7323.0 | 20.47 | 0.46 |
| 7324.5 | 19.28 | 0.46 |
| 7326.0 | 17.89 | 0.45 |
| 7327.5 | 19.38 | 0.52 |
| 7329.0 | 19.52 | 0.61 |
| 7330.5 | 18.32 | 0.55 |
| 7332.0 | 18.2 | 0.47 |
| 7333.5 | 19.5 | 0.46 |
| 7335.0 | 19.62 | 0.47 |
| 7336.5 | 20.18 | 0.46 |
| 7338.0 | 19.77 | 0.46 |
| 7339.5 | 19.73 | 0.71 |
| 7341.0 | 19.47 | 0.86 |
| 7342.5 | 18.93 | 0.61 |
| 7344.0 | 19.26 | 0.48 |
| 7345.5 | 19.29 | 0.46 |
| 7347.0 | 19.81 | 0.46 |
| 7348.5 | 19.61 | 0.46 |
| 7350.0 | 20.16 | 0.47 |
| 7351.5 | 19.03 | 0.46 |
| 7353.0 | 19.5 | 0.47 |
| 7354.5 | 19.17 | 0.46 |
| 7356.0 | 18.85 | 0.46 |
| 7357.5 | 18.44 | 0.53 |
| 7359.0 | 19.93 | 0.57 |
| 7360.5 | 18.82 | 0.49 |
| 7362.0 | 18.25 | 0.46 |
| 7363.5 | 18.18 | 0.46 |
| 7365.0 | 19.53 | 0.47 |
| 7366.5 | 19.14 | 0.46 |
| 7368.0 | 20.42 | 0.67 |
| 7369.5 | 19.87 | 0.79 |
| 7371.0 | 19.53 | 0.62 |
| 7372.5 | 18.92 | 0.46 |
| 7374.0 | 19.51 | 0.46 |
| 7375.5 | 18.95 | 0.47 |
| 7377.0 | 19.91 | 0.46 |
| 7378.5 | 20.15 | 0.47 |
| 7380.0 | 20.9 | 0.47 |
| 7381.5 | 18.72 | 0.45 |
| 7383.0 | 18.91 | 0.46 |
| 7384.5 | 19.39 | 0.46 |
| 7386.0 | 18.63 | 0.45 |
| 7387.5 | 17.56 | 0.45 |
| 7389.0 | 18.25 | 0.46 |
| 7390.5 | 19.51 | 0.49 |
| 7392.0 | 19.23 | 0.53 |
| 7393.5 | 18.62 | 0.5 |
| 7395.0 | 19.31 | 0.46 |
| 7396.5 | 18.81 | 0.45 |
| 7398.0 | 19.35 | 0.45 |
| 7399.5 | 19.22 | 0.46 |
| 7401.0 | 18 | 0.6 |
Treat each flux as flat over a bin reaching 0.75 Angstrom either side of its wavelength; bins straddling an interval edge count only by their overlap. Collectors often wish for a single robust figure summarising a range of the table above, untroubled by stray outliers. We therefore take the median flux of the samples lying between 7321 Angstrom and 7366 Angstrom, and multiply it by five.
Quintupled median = 97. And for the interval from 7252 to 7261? 103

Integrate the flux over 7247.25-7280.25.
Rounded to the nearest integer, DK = 661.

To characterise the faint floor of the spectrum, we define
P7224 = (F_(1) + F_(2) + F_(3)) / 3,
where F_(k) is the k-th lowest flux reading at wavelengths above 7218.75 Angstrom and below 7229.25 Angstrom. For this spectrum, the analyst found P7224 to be 19.6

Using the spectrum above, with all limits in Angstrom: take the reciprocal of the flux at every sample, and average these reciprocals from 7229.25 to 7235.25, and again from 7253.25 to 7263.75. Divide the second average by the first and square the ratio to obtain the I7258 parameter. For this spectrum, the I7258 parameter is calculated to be 0.99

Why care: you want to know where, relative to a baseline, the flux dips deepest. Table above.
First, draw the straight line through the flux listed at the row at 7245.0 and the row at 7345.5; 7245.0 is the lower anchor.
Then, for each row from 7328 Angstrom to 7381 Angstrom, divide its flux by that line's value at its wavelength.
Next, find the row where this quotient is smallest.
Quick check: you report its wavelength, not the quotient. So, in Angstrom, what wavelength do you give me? 7332.0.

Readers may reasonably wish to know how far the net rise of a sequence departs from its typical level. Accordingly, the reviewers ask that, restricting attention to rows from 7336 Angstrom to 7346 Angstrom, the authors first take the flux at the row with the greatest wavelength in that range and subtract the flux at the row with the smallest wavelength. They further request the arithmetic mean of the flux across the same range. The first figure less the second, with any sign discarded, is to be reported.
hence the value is 20.4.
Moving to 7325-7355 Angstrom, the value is 18.0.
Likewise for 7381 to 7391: 17.9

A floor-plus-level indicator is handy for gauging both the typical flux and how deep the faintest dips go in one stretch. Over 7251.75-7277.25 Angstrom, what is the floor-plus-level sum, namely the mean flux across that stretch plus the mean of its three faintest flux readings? 39.4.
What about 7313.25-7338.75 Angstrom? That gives 37.6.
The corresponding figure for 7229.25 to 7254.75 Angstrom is 38.9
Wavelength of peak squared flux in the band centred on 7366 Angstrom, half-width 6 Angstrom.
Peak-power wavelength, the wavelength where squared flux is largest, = 7368.0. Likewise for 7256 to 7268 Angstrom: 7258.5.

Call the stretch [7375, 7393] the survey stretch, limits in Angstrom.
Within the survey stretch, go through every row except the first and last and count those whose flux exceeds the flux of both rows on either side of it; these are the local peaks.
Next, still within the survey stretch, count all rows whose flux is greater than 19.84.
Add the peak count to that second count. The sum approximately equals 6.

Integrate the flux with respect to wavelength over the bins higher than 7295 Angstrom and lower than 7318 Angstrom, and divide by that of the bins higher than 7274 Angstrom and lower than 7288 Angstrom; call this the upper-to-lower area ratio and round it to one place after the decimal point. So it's 1.6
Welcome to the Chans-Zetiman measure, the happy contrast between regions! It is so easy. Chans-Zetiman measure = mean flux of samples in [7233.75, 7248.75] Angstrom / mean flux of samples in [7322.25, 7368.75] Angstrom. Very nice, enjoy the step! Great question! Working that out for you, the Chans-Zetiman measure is 1.02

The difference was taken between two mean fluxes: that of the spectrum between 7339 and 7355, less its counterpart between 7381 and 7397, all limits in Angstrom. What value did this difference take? 0.64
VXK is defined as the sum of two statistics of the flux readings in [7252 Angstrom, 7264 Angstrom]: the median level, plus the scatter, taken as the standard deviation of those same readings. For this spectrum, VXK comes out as 20.8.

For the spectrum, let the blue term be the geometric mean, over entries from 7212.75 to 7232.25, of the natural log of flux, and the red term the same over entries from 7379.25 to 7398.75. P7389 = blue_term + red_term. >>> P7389 5.94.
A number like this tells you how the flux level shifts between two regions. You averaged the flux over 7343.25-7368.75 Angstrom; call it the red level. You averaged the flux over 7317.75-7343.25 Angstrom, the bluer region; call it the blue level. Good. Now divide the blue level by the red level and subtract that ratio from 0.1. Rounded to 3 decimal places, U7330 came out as -0.906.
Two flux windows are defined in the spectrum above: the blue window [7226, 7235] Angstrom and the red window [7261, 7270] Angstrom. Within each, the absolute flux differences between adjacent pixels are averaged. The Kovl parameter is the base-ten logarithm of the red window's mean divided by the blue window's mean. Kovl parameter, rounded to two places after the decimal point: 0.34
